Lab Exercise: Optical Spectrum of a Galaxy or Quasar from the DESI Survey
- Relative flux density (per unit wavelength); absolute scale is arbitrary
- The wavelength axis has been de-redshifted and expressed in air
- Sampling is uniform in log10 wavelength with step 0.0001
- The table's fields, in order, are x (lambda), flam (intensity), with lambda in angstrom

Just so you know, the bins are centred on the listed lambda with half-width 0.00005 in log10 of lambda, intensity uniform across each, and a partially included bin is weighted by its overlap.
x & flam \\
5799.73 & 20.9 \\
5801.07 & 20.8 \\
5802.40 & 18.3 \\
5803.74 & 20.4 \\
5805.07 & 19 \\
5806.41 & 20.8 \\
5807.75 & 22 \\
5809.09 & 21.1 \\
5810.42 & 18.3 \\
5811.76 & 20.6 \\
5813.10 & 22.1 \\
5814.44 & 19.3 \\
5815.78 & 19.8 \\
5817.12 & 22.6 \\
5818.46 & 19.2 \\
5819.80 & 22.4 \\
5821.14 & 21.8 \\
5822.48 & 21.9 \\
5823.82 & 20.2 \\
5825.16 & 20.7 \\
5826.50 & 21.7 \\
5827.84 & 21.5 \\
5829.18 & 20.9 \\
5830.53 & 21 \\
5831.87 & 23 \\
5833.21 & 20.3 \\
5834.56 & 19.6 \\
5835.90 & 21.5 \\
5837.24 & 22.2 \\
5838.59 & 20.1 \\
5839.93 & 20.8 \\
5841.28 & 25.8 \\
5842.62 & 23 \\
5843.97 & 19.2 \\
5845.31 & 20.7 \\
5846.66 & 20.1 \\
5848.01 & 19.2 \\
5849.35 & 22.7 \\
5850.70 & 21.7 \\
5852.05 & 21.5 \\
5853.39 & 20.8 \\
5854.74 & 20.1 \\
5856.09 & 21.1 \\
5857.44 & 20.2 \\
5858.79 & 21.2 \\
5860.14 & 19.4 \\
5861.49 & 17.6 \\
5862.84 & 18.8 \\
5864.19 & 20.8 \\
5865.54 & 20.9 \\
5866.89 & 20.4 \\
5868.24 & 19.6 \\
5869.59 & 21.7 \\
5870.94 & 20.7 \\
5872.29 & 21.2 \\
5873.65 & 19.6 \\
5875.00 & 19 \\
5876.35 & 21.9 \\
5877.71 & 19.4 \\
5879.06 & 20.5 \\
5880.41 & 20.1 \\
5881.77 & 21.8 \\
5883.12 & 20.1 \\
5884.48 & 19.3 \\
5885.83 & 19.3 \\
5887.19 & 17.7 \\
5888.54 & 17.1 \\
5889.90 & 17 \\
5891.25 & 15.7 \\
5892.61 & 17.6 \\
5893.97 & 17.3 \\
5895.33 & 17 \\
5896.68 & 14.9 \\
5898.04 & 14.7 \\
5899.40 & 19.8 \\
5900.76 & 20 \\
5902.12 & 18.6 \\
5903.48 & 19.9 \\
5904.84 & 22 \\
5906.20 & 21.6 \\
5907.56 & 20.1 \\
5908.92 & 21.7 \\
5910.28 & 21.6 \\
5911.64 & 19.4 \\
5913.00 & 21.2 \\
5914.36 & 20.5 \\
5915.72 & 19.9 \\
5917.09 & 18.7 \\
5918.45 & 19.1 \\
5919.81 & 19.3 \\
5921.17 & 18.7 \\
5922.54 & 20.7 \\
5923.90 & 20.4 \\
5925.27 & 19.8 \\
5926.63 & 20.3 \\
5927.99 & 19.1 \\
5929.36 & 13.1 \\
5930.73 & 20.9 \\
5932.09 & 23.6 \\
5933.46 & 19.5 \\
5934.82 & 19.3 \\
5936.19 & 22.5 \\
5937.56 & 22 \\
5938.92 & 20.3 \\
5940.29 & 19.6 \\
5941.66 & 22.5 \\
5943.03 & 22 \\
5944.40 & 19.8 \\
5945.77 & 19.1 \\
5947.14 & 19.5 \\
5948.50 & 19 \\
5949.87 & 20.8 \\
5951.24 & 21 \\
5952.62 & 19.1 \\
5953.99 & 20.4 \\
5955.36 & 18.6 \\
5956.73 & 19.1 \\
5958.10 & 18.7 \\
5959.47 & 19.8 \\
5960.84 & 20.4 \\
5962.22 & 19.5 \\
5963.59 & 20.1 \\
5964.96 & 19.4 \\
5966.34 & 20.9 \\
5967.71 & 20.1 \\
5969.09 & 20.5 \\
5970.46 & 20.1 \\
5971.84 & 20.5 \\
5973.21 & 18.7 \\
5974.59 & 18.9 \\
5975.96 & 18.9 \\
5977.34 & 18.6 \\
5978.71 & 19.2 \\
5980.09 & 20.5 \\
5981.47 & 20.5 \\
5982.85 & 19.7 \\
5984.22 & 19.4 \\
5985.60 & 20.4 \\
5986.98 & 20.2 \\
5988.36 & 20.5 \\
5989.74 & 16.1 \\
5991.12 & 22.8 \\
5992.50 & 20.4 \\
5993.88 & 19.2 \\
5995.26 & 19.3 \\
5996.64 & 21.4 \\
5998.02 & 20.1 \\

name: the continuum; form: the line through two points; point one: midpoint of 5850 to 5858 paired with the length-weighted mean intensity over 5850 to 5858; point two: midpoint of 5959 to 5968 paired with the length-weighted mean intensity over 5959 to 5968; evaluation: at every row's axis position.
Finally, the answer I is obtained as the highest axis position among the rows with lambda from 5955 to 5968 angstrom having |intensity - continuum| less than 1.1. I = 5967.71 angstrom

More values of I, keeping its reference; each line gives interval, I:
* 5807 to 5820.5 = 5813.10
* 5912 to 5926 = 5925.27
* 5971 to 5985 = 5984.22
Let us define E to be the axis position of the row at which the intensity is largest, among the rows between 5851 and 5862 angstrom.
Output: 5852.05 angstrom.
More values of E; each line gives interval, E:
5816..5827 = 5817.12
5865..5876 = 5869.59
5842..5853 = 5842.62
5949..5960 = 5951.24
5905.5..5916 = 5908.92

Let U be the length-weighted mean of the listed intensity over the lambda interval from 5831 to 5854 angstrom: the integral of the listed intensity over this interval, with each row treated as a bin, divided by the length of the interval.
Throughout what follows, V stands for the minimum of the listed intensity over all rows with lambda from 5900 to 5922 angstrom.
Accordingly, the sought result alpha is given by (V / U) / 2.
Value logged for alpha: 0.436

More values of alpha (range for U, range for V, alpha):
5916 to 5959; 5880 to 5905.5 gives 0.370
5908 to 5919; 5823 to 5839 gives 0.483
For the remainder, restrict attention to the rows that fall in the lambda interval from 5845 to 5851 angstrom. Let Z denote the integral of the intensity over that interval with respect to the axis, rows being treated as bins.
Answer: 125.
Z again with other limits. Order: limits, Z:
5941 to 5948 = 144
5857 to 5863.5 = 126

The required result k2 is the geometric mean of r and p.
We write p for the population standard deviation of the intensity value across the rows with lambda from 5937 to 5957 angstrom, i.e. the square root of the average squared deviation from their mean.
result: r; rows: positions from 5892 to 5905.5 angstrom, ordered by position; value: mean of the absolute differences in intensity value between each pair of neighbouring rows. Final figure 1.31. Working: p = 1.20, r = 1.4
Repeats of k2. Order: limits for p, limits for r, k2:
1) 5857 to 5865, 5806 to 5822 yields 1.57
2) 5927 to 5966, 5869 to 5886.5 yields 1.50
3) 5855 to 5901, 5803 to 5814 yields 1.80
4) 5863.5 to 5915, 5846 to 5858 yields 1.46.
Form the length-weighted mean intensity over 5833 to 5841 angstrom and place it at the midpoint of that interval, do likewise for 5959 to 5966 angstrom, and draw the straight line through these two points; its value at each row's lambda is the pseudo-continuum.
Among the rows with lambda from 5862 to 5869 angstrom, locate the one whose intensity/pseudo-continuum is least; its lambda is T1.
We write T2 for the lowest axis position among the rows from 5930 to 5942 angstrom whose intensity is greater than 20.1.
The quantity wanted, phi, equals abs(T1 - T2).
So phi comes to 67.9 angstrom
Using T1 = 5862.84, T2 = 5930.73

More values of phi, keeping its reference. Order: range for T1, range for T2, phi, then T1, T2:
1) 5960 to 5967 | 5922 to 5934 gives 42.4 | 5964.96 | 5922.54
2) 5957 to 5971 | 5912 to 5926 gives 45.1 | 5958.10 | 5913.00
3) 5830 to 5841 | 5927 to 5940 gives 96.2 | 5834.56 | 5930.73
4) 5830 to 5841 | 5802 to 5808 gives 30.8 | 5834.56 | 5803.74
